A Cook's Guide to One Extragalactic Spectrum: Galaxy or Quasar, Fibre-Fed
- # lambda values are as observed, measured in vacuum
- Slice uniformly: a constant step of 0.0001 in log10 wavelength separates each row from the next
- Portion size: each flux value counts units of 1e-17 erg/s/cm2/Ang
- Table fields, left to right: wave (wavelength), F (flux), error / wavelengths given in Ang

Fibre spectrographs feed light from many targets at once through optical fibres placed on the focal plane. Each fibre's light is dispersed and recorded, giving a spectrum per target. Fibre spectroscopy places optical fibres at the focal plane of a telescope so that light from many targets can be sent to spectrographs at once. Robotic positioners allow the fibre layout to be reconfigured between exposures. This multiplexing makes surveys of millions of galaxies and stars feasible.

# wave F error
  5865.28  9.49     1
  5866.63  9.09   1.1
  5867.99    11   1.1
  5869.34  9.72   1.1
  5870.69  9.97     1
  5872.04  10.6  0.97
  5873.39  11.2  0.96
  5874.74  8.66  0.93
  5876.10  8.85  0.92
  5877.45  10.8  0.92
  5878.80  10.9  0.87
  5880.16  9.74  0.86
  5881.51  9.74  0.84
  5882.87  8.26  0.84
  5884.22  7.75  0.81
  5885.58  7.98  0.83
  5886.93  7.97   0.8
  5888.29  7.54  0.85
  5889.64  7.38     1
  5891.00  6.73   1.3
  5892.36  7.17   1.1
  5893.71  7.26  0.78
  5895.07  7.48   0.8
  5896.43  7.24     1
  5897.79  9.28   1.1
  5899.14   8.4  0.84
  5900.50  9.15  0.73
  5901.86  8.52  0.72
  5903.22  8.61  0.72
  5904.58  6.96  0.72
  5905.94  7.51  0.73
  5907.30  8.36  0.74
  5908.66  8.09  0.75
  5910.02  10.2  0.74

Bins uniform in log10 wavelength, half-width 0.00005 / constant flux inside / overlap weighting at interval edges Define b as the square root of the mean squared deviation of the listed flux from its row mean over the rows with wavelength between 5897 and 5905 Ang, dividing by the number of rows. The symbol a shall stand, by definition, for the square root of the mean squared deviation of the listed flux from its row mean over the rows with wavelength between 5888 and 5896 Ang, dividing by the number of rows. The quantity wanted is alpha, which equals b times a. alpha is 0.20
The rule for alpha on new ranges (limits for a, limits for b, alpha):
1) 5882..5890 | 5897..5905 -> 0.22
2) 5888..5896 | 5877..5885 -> 0.32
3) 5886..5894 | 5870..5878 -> 0.36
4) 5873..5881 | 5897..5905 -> 0.76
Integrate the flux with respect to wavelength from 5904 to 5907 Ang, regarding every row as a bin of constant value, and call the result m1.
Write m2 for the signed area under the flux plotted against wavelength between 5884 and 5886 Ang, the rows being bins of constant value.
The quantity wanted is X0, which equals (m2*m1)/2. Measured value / 174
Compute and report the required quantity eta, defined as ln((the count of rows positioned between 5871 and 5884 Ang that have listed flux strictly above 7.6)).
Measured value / 2.2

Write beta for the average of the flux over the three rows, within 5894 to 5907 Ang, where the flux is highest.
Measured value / 9.0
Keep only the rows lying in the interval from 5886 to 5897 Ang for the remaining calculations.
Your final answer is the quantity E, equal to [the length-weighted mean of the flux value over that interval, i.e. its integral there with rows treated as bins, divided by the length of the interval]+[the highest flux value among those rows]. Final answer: 15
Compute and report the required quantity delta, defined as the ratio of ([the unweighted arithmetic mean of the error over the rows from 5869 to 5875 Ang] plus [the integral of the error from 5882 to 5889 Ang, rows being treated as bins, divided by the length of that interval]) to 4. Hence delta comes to 0.45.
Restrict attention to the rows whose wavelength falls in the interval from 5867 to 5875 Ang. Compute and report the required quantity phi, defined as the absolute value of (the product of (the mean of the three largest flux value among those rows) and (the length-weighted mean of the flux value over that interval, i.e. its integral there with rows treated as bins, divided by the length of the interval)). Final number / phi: 112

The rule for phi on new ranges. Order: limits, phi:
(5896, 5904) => 77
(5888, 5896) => 54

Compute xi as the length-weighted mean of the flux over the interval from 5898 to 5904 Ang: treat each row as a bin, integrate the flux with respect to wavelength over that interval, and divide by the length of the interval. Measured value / 8.7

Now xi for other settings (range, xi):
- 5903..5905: 7.7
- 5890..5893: 7.0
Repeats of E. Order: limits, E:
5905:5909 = 16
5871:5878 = 21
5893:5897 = 15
